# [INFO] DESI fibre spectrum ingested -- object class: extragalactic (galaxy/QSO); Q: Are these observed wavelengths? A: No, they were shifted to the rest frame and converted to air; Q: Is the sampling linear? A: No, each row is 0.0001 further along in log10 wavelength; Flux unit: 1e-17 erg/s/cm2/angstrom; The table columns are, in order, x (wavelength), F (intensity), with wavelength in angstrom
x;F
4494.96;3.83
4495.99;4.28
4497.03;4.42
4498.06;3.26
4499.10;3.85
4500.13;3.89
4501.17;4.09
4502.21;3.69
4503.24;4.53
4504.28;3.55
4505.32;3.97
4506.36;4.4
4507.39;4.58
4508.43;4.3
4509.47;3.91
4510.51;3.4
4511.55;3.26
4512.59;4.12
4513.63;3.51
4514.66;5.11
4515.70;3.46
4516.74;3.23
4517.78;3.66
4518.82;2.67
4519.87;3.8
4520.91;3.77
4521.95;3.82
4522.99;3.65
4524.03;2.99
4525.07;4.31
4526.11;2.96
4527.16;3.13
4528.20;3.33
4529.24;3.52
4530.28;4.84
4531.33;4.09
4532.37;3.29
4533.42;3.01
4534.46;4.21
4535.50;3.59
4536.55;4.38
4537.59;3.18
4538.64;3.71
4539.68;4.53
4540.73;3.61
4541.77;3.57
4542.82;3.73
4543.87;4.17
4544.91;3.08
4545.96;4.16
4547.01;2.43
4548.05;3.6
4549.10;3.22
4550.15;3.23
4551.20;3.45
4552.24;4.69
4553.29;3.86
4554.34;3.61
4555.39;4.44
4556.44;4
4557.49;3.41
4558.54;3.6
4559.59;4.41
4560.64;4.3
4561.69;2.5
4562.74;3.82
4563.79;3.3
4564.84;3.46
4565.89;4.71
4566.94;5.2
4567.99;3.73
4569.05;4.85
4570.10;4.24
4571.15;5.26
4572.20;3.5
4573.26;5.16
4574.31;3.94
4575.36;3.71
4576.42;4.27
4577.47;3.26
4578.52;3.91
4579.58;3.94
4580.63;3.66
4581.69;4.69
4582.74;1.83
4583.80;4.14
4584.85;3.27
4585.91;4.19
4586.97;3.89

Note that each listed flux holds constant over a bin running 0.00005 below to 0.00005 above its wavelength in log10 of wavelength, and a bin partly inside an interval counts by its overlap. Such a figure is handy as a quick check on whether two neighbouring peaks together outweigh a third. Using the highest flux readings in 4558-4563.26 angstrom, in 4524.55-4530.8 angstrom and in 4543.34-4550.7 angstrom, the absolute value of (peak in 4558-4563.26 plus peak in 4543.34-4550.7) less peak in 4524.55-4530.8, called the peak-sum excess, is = 3.74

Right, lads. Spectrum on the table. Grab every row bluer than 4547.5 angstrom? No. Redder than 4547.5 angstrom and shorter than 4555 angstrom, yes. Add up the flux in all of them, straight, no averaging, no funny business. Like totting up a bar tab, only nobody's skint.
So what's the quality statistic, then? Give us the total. 26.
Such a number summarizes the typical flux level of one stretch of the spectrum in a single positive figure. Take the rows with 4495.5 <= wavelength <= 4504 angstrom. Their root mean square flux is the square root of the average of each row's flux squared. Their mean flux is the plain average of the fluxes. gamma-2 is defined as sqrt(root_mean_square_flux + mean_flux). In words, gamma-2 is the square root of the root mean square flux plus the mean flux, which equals 2.83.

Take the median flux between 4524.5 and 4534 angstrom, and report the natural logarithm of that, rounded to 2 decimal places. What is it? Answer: 1.20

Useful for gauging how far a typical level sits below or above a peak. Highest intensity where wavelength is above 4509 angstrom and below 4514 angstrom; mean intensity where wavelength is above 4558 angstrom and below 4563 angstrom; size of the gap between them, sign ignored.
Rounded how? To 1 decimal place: 0.4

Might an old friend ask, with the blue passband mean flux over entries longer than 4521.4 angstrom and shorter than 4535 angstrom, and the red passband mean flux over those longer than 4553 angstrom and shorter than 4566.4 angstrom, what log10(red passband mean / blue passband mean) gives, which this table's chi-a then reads 0.02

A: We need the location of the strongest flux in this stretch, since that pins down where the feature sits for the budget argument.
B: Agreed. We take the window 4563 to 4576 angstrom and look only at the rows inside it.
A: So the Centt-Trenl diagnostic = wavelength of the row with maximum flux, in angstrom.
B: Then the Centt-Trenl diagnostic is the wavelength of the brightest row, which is 4571.15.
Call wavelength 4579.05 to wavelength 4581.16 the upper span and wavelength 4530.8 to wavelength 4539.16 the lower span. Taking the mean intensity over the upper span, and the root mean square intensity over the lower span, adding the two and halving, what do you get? 3.76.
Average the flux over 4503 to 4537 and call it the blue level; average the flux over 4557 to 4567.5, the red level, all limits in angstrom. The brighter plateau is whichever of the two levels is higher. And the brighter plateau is 3.87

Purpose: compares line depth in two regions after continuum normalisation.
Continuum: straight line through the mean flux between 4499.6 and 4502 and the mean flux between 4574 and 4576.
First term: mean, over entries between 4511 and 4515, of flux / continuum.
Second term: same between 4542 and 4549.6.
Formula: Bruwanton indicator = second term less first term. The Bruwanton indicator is -0.11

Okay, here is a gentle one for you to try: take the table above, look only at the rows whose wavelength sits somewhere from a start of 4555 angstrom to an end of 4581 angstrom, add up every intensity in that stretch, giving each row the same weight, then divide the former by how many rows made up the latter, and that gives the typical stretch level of 4.02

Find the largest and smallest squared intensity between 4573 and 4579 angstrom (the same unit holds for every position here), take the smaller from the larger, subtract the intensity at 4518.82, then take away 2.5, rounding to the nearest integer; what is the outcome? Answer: 11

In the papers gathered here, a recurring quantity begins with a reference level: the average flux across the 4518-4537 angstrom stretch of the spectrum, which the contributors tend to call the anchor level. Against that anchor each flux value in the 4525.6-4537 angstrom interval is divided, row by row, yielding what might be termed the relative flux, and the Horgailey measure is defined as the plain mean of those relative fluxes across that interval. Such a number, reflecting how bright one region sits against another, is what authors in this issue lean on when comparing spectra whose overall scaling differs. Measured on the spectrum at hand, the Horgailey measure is 1.01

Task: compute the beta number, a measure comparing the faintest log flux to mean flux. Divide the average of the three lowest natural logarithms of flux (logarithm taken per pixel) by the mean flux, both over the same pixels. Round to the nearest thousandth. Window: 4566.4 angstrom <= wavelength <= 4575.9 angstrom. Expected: 0.294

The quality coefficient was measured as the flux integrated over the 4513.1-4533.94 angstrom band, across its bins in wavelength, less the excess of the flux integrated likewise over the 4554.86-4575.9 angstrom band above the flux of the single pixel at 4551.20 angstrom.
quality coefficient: -7.1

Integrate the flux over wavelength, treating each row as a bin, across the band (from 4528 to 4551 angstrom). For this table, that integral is 84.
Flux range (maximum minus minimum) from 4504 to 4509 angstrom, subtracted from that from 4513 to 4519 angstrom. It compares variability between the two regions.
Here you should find 1.4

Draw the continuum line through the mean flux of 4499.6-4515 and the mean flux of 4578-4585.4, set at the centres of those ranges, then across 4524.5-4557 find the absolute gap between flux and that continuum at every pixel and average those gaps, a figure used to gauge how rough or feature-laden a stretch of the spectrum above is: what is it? 0.50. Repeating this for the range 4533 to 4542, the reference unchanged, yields 0.45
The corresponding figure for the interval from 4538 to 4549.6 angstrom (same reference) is 0.46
